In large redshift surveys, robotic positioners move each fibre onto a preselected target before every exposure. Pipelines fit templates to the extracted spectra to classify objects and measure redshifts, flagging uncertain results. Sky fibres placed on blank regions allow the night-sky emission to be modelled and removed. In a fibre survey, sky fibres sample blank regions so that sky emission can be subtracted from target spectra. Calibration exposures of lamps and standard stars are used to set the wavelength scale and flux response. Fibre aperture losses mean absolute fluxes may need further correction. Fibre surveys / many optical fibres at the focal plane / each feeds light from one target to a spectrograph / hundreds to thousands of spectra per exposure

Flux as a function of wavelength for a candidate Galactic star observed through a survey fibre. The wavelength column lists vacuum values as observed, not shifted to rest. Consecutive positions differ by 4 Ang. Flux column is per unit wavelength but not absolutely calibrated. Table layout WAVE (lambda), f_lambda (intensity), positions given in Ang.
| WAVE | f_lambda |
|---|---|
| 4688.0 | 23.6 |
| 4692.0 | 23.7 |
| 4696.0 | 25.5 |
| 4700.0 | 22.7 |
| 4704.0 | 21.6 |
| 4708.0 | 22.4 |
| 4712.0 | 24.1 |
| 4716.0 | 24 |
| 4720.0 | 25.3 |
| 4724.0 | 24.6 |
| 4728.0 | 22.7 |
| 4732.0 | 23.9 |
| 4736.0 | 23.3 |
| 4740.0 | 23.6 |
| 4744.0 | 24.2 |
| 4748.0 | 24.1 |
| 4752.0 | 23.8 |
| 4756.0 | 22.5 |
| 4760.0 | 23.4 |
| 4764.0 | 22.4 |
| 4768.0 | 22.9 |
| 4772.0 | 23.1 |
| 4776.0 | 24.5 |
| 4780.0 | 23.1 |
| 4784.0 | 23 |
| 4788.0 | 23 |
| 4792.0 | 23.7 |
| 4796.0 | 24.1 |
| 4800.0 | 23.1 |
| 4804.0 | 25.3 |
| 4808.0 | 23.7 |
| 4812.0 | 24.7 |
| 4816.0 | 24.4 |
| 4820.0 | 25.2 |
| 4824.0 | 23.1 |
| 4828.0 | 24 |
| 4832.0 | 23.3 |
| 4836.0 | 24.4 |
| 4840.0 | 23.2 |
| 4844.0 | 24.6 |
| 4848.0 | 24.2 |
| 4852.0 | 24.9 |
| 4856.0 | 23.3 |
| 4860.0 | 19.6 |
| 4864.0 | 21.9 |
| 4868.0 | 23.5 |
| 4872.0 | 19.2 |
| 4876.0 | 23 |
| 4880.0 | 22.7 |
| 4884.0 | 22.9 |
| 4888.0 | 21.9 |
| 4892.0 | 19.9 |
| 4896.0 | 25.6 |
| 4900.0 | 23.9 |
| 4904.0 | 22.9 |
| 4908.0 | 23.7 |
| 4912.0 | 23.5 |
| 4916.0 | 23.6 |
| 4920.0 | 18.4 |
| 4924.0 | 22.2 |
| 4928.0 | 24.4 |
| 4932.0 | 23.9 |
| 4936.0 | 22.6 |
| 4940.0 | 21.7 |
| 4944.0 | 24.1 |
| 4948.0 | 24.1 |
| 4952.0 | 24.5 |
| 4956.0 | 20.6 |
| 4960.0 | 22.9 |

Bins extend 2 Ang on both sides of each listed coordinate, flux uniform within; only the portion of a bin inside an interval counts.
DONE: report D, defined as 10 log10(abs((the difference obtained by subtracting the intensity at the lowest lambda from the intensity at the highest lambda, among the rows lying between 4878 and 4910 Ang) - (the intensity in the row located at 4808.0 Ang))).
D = 13.56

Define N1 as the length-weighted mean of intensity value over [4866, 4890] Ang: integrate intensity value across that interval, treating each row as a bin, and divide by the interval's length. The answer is 22.2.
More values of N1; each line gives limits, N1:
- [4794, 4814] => 24.2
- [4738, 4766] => 23.4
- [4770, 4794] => 23.4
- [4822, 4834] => 23.5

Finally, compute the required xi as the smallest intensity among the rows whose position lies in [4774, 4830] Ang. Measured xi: 23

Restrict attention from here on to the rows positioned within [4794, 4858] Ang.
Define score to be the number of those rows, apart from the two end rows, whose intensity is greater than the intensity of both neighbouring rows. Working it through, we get 7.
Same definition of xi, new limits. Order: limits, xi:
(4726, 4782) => 22.4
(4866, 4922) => 18.4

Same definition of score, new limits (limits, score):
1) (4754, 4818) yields 5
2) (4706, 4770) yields 5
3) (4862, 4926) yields 6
